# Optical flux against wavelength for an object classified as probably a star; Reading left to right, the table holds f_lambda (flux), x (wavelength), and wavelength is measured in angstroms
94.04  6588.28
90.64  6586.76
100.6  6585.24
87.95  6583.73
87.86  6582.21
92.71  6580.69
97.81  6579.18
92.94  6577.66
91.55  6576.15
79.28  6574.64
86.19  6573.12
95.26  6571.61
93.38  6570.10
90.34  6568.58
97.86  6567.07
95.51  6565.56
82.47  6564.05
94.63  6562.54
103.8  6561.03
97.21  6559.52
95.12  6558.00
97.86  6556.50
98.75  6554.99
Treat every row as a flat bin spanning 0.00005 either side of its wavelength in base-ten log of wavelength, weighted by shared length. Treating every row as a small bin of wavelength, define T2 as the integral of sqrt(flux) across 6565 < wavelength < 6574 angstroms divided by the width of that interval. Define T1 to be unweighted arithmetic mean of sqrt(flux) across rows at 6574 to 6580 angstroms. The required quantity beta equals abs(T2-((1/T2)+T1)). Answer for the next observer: 0.03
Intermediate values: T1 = 9.501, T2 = 9.63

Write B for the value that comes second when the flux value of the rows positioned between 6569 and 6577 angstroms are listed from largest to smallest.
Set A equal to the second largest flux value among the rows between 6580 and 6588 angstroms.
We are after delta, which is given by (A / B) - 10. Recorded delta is -9.01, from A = 92.71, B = 93.38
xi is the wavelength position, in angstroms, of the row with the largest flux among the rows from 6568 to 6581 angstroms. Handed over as 6579.18 angstroms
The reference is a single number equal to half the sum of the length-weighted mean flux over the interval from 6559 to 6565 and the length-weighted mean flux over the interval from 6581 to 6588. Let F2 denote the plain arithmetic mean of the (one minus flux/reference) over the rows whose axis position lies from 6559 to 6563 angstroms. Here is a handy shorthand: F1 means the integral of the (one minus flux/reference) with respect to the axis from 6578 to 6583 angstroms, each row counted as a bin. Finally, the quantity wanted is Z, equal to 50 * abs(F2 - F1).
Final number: 4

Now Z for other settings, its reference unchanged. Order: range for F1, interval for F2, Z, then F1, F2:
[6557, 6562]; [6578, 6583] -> 14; -0.28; 0.004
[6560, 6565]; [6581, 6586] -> 2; -0.04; 0.011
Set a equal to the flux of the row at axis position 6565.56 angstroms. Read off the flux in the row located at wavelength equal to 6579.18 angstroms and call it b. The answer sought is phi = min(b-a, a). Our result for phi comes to 2.3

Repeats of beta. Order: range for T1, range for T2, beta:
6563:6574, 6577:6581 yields 0.06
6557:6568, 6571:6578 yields 0.44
